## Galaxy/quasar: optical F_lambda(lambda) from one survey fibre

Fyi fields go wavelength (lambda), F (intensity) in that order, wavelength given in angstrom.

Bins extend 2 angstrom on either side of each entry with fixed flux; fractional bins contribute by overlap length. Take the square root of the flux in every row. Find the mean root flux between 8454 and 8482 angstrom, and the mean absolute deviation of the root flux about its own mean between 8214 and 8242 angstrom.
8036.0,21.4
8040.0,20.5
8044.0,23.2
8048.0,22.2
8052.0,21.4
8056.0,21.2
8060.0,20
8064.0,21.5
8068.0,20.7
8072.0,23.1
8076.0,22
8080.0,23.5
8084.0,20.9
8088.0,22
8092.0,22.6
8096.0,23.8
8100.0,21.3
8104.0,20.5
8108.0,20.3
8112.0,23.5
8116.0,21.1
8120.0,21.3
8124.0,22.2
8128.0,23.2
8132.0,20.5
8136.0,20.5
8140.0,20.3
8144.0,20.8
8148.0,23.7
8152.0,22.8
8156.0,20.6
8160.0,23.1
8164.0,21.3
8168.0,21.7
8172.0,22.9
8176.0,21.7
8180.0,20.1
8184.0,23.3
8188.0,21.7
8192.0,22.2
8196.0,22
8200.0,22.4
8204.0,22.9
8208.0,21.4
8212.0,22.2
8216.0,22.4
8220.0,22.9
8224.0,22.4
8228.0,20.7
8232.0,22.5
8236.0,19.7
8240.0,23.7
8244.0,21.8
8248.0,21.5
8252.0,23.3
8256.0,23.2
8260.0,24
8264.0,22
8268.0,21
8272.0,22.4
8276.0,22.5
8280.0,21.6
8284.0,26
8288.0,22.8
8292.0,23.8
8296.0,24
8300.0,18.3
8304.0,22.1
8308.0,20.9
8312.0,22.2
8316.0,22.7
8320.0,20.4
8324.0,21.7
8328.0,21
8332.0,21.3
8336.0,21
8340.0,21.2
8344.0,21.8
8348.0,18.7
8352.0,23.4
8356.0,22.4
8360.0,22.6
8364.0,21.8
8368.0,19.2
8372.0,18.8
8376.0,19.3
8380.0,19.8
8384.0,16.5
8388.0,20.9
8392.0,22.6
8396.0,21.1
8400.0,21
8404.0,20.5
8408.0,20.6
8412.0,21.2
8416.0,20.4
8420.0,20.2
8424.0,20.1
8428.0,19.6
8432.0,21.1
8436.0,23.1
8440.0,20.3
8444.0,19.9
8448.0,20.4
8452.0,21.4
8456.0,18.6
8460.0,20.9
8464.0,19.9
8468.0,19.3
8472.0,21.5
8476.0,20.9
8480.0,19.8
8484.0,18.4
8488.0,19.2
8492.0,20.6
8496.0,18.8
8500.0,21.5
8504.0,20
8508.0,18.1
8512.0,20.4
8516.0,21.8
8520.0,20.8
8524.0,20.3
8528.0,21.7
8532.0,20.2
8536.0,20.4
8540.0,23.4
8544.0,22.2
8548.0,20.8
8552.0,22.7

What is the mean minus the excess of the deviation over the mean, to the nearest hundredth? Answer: 8.86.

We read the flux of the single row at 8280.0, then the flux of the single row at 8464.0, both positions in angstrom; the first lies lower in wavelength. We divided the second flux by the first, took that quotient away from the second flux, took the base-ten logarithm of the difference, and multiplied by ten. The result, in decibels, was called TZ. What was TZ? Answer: 12.8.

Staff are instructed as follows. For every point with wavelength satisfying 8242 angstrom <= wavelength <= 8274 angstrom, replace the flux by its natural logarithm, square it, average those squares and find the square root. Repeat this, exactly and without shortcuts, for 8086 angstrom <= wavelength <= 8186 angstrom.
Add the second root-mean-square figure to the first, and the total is 6.19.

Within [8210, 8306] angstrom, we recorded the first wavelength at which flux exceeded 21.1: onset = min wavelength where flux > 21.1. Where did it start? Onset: 8212.0 angstrom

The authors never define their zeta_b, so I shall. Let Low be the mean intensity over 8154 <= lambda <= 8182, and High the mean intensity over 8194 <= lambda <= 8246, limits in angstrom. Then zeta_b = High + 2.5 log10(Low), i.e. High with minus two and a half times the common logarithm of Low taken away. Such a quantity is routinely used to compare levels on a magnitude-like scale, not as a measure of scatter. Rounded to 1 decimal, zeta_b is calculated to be 25.4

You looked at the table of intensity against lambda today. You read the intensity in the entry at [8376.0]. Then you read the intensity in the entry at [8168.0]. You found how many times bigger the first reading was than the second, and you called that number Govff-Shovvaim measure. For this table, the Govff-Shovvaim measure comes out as 0.89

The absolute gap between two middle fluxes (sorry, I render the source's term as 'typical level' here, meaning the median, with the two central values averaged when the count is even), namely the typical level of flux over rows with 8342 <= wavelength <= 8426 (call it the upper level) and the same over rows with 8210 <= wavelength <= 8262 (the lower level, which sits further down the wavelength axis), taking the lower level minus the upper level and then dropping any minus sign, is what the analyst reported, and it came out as 1.8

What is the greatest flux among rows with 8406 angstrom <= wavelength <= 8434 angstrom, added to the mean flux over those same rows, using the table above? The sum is 41.7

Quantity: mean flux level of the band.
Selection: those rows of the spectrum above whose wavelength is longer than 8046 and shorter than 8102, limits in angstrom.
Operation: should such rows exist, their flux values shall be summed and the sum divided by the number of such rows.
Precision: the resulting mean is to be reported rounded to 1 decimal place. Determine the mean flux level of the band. 21.9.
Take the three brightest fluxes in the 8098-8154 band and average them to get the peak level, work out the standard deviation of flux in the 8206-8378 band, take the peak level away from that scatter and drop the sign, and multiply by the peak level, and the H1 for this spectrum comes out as 514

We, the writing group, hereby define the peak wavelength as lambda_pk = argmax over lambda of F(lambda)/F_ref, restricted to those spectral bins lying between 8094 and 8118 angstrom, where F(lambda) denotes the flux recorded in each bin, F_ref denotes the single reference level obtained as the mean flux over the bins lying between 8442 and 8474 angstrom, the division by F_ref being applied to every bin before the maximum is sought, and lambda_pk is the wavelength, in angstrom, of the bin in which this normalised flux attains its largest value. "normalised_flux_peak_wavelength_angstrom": 8096.0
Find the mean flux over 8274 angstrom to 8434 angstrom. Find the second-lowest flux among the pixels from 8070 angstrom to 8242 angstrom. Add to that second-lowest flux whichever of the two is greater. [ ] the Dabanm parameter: 41.3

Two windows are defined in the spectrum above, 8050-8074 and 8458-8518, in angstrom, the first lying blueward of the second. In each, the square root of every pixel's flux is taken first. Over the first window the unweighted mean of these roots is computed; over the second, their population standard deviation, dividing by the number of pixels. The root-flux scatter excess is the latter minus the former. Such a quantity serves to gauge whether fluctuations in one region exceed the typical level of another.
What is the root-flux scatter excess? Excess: -4.49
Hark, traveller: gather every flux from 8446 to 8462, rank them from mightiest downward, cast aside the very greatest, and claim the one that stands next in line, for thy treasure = 20.9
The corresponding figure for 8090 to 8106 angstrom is 22.6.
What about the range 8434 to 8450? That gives 20.4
